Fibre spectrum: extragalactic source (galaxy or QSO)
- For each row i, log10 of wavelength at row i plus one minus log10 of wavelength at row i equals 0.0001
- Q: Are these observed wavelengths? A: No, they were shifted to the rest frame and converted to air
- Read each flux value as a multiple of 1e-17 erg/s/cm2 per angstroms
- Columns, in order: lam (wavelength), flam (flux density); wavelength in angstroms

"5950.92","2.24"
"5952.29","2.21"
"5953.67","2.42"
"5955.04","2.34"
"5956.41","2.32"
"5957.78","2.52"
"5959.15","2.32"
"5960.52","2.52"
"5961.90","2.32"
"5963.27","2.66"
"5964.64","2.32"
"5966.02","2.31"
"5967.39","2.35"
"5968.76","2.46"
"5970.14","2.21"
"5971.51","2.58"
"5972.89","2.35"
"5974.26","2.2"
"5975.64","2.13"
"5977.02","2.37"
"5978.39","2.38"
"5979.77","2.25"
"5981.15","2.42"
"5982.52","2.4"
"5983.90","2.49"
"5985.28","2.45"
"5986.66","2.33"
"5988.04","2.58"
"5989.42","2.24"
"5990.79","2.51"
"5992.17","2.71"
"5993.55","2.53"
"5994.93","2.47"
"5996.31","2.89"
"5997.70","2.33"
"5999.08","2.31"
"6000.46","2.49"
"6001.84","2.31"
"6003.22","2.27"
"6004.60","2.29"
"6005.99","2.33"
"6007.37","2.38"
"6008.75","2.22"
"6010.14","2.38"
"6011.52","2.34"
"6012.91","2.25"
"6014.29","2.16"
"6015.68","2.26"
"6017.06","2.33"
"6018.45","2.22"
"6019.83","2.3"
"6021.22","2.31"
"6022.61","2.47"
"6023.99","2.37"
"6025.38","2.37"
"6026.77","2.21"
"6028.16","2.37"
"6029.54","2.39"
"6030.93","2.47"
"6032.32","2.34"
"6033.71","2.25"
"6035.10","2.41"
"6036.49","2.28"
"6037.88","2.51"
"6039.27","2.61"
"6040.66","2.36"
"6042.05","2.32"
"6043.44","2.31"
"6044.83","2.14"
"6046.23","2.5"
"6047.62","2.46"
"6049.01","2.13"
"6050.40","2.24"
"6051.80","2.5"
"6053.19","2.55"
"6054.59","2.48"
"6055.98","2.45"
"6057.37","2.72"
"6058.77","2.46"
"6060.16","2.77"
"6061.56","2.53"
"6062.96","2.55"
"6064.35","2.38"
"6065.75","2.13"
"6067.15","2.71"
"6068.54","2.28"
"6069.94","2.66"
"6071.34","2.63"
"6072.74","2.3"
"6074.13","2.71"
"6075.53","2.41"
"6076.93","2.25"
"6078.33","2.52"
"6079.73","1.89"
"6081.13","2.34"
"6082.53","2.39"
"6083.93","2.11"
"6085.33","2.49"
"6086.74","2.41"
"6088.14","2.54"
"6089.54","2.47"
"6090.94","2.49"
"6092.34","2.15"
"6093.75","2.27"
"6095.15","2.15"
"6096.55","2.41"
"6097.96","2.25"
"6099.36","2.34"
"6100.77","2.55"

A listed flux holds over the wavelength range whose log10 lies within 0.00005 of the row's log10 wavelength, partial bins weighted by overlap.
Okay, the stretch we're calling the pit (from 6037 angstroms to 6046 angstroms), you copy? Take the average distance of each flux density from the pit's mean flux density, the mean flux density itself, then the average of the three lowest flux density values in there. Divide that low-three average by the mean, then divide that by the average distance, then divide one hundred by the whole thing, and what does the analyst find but 13.0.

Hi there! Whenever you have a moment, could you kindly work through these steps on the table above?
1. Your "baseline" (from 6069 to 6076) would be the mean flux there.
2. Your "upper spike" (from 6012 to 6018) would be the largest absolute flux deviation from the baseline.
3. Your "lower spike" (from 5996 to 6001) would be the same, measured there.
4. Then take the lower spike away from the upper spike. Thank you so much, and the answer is 0.03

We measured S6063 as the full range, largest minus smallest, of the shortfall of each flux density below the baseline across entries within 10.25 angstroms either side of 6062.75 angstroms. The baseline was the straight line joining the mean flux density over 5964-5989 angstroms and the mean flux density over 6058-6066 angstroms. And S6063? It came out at 0.65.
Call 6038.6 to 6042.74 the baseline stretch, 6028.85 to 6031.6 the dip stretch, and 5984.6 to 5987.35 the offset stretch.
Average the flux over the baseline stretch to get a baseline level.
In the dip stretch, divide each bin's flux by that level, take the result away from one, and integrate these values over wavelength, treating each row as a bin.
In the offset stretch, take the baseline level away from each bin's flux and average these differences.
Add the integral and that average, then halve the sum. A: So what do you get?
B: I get -0.020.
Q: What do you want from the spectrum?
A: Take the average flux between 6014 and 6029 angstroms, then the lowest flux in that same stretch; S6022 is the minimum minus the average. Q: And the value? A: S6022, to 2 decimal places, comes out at -0.15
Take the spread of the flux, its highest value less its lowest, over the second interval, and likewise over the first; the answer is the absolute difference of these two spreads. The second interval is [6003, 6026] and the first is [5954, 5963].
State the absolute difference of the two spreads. 0.11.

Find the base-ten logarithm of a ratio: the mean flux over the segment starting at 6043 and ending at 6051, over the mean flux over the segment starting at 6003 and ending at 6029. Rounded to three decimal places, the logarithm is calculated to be -0.002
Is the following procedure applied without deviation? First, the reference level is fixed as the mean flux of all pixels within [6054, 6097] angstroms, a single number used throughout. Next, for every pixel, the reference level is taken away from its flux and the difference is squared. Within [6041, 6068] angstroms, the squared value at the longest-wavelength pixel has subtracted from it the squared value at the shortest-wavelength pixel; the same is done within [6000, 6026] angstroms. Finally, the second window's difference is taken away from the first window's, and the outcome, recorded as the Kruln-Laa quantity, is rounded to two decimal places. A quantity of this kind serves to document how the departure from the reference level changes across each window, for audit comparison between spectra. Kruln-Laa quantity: 0.08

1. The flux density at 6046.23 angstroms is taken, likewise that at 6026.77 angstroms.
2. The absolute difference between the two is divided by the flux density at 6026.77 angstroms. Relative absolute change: 0.13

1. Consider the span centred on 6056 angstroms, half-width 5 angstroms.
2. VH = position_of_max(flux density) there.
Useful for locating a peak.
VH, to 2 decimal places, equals 6060.16 angstroms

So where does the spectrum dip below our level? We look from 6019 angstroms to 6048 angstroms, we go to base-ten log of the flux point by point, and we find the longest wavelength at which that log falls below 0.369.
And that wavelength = 6044.83 angstroms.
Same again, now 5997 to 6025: 6021.22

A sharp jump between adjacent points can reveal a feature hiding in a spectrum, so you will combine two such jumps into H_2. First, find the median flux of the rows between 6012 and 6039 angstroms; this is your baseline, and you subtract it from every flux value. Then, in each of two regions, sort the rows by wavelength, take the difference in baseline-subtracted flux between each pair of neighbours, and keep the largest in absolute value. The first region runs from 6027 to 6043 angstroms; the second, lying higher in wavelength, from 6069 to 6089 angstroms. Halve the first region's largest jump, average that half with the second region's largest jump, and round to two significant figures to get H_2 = 0.38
